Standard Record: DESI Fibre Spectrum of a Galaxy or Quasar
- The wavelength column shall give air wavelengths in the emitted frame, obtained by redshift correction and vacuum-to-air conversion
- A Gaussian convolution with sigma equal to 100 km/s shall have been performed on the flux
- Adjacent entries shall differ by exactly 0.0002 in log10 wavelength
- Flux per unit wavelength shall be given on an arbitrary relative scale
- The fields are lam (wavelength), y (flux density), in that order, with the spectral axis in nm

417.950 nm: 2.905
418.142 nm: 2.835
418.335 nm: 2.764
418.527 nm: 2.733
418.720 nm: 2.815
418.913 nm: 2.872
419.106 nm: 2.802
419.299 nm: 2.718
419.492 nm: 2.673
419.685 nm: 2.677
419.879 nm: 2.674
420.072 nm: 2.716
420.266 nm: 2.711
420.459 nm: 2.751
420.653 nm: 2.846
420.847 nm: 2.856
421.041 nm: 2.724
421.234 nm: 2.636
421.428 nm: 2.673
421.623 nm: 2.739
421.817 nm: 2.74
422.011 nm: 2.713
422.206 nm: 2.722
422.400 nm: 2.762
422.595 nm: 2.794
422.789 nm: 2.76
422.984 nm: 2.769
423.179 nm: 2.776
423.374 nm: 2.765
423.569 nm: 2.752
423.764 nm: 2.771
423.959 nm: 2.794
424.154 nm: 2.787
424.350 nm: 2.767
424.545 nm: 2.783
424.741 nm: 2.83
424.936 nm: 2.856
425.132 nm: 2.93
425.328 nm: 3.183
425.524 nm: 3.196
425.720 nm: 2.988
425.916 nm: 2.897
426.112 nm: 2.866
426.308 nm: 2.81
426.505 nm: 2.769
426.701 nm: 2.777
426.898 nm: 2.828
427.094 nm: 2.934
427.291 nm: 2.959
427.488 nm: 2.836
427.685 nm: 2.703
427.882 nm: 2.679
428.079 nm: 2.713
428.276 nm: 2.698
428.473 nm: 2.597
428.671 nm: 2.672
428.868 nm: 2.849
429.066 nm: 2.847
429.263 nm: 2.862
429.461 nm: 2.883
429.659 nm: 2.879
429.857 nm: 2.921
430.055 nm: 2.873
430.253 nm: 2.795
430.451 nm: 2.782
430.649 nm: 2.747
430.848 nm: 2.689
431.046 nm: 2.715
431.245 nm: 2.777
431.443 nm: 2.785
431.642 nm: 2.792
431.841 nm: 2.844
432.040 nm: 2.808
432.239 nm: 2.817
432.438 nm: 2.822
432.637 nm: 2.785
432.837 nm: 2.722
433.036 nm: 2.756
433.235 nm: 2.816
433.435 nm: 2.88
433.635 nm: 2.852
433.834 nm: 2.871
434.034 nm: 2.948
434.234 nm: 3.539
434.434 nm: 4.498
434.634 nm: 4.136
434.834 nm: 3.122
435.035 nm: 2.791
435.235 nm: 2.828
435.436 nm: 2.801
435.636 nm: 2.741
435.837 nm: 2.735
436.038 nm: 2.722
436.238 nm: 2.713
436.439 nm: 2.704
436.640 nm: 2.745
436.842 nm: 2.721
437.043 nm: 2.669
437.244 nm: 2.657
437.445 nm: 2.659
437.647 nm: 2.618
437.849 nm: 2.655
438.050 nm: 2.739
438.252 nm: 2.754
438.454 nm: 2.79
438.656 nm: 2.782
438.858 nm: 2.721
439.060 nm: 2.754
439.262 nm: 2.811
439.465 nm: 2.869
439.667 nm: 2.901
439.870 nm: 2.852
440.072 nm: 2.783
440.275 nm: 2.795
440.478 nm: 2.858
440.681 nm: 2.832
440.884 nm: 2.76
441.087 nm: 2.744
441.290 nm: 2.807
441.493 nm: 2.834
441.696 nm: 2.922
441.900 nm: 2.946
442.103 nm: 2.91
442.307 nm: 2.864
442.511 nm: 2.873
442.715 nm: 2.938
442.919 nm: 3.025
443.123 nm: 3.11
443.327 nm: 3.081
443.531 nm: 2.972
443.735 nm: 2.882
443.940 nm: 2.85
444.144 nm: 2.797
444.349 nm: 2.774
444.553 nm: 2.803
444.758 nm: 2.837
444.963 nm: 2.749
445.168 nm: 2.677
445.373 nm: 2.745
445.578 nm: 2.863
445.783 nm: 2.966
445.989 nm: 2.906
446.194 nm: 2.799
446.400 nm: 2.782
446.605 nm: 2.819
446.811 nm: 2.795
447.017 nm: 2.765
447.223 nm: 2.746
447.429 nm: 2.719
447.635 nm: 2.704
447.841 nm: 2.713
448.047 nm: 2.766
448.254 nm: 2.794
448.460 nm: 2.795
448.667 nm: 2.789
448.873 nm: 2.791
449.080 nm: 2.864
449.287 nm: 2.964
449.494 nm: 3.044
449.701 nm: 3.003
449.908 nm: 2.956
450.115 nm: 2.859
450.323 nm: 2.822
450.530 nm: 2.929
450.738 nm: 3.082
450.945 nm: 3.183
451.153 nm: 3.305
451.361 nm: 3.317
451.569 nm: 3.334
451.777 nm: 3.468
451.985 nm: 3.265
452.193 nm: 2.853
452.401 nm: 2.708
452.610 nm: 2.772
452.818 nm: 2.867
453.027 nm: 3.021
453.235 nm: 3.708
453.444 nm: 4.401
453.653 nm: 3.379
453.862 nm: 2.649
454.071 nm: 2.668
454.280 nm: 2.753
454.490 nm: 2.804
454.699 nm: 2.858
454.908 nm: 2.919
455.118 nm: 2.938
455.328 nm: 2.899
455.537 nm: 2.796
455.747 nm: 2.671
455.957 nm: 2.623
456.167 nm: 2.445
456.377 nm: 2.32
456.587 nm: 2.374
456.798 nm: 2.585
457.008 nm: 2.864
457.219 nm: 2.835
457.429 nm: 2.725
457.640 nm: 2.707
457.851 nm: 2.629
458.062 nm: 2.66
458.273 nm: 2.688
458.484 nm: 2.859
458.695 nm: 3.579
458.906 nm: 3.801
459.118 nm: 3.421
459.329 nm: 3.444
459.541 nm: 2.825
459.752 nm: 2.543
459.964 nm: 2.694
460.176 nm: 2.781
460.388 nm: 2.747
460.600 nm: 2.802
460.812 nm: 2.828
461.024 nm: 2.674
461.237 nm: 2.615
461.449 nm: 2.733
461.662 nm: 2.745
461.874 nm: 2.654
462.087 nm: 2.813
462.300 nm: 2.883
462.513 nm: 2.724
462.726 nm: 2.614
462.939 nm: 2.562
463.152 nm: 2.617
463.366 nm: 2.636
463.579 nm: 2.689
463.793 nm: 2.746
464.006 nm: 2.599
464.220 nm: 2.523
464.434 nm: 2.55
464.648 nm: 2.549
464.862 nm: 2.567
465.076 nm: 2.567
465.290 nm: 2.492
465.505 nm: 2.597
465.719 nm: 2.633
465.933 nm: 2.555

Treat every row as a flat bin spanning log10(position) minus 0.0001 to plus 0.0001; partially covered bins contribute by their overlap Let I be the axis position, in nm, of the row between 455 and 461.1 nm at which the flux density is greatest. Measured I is 458.906 nm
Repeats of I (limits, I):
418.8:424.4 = 418.913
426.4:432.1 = 427.291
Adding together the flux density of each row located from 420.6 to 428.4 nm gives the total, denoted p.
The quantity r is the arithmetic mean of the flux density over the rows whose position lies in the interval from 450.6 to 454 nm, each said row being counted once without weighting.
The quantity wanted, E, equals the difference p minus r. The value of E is 109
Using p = 112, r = 3.21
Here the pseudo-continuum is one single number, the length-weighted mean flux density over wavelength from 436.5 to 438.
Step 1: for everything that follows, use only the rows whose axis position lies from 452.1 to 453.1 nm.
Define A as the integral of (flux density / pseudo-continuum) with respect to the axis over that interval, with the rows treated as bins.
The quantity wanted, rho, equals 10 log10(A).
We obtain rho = 0.25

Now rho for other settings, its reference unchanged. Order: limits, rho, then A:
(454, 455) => 0.20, 1.05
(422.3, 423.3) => 0.15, 1.04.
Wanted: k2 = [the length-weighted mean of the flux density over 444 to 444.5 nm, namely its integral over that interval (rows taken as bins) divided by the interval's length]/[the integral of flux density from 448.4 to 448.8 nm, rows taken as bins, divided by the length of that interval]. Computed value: 1.00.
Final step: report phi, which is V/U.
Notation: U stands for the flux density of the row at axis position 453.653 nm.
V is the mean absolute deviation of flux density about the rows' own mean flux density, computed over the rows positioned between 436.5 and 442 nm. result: 0.020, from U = 3.379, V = 0.067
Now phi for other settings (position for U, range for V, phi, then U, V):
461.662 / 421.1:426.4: 0.033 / 2.745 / 0.090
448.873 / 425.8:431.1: 0.028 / 2.791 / 0.078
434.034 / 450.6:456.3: 0.105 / 2.948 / 0.310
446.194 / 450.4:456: 0.106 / 2.799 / 0.297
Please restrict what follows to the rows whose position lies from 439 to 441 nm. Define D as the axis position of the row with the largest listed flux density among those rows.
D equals 439.667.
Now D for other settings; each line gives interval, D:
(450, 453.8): 453.444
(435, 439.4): 435.235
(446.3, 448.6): 446.605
